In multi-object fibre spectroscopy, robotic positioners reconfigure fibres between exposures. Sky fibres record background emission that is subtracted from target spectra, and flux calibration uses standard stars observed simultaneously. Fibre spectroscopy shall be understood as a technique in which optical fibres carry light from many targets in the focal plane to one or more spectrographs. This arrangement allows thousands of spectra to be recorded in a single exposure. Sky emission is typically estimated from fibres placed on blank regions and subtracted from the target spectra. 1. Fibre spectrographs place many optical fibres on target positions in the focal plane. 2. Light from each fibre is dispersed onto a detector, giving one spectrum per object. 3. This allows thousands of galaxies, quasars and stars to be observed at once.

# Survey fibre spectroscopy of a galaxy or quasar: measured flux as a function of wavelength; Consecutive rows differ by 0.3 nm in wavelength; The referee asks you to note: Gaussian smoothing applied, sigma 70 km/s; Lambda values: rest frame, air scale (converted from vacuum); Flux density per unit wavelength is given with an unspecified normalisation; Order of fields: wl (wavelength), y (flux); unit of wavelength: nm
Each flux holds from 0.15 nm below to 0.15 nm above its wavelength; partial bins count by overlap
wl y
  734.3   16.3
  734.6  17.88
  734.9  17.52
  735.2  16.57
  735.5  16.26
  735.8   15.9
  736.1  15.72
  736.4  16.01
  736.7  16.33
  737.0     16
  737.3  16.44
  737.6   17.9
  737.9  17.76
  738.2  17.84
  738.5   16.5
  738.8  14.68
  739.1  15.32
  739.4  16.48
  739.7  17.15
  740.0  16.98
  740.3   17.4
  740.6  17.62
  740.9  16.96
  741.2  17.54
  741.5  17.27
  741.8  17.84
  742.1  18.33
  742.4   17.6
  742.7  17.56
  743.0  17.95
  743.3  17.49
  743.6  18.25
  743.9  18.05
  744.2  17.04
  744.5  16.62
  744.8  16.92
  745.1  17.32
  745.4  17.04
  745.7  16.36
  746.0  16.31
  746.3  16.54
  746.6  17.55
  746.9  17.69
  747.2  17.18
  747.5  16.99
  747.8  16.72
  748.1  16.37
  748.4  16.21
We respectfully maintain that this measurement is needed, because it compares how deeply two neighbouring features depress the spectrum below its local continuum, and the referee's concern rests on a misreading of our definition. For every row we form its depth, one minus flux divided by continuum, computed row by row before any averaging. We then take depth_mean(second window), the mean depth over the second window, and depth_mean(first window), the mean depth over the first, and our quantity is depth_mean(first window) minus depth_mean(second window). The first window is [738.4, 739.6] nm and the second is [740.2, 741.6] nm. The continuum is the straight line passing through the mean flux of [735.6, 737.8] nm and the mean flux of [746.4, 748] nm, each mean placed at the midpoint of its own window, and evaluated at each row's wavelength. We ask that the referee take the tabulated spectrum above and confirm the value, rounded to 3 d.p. 0.087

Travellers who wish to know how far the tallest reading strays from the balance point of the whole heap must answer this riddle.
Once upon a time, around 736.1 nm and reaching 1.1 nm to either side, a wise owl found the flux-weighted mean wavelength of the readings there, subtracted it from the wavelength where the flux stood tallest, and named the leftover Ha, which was -0.90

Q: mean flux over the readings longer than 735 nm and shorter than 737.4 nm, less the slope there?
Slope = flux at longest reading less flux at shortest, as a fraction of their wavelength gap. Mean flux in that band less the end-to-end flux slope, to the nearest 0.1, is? 16.2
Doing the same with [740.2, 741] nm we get 18.1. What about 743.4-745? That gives 18.5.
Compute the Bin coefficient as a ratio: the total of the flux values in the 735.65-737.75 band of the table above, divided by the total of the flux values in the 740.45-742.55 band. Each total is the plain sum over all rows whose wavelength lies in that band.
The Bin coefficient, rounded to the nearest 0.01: 0.93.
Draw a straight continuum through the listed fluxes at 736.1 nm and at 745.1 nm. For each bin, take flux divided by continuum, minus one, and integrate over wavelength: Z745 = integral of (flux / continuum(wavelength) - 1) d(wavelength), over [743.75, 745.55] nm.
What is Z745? -0.01 nm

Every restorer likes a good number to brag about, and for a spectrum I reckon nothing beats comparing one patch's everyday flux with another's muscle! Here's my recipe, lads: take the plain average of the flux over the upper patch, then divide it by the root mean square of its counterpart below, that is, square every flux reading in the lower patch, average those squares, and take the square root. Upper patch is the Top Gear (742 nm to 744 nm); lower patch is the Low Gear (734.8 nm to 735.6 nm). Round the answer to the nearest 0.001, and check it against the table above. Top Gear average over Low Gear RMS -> 1.065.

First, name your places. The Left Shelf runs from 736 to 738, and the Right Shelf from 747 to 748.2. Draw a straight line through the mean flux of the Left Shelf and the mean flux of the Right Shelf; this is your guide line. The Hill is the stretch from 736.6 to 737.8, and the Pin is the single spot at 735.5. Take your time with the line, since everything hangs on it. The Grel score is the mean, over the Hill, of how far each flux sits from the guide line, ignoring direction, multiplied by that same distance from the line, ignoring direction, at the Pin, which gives 0.17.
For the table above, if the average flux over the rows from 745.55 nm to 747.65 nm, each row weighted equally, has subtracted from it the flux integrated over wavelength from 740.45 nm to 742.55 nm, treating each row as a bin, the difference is -20.0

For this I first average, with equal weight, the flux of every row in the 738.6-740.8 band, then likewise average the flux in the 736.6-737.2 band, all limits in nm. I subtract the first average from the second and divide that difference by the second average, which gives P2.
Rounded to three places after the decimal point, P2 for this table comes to -0.022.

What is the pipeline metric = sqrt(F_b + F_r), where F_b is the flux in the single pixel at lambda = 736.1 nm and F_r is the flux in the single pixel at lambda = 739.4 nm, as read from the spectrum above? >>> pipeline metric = 5.67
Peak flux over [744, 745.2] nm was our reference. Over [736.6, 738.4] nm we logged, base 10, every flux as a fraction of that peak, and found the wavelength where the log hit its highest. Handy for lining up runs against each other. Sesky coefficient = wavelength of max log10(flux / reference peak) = 737.6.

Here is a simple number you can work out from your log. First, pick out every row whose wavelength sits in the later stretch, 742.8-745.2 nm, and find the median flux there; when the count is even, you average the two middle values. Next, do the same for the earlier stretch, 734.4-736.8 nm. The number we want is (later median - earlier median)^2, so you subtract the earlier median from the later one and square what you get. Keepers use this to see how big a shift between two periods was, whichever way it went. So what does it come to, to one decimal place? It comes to 1.2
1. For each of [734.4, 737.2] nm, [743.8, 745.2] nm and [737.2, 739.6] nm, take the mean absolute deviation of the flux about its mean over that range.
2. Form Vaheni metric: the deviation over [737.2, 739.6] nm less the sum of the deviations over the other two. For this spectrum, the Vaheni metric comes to -0.05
